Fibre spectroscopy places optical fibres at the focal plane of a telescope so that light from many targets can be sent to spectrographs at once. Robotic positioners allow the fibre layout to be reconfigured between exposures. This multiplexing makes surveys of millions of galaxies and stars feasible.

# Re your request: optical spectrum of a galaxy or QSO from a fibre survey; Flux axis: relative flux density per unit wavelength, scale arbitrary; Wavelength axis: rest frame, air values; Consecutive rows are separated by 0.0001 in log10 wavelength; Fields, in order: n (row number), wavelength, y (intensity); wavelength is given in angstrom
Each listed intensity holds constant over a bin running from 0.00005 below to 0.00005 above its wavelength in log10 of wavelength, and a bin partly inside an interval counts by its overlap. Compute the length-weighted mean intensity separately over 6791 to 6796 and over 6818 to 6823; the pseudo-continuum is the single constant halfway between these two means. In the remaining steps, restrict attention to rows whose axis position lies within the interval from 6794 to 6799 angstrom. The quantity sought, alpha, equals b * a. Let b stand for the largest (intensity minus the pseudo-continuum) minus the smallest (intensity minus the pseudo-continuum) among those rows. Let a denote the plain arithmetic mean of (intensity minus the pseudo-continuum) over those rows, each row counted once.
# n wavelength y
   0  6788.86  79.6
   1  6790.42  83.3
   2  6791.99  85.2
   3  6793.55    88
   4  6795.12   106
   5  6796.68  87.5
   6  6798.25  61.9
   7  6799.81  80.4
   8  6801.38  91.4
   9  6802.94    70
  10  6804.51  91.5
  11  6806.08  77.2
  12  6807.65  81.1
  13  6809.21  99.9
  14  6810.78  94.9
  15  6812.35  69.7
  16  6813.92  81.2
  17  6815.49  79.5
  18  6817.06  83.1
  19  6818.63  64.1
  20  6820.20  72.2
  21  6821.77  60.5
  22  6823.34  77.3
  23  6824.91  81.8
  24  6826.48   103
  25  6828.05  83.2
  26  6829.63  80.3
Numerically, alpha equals 244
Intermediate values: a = 6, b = 44.1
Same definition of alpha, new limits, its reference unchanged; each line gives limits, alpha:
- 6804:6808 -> 52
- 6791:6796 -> 280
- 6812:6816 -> -32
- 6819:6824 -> -161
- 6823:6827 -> 199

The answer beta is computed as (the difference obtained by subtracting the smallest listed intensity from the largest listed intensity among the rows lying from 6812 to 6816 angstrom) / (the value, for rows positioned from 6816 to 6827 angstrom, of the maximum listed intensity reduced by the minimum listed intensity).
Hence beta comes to 0.3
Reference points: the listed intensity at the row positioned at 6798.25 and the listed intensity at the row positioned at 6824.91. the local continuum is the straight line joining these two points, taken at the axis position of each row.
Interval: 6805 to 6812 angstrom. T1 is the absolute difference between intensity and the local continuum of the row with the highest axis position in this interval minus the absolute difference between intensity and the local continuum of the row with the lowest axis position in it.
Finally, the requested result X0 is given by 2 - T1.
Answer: -12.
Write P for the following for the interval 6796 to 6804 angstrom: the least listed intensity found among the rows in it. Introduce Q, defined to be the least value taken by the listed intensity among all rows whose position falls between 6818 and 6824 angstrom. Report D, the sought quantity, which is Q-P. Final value -1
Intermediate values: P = 61.9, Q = 60.5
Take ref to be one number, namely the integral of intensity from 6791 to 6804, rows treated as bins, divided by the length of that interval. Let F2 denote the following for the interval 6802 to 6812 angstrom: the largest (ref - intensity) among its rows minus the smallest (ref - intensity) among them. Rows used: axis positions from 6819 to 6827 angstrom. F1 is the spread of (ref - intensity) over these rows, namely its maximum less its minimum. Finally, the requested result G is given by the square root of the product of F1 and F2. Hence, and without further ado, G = 36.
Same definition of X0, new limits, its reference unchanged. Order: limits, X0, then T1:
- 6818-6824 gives 12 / -10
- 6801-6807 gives 20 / -18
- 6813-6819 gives -3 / 5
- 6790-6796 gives -17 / 19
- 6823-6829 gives 4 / -2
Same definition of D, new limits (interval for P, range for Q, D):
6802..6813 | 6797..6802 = -8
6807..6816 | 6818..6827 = -9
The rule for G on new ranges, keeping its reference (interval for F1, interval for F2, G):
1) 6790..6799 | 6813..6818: 13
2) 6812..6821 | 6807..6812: 19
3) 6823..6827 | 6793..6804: 34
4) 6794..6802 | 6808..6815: 36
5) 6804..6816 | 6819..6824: 23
